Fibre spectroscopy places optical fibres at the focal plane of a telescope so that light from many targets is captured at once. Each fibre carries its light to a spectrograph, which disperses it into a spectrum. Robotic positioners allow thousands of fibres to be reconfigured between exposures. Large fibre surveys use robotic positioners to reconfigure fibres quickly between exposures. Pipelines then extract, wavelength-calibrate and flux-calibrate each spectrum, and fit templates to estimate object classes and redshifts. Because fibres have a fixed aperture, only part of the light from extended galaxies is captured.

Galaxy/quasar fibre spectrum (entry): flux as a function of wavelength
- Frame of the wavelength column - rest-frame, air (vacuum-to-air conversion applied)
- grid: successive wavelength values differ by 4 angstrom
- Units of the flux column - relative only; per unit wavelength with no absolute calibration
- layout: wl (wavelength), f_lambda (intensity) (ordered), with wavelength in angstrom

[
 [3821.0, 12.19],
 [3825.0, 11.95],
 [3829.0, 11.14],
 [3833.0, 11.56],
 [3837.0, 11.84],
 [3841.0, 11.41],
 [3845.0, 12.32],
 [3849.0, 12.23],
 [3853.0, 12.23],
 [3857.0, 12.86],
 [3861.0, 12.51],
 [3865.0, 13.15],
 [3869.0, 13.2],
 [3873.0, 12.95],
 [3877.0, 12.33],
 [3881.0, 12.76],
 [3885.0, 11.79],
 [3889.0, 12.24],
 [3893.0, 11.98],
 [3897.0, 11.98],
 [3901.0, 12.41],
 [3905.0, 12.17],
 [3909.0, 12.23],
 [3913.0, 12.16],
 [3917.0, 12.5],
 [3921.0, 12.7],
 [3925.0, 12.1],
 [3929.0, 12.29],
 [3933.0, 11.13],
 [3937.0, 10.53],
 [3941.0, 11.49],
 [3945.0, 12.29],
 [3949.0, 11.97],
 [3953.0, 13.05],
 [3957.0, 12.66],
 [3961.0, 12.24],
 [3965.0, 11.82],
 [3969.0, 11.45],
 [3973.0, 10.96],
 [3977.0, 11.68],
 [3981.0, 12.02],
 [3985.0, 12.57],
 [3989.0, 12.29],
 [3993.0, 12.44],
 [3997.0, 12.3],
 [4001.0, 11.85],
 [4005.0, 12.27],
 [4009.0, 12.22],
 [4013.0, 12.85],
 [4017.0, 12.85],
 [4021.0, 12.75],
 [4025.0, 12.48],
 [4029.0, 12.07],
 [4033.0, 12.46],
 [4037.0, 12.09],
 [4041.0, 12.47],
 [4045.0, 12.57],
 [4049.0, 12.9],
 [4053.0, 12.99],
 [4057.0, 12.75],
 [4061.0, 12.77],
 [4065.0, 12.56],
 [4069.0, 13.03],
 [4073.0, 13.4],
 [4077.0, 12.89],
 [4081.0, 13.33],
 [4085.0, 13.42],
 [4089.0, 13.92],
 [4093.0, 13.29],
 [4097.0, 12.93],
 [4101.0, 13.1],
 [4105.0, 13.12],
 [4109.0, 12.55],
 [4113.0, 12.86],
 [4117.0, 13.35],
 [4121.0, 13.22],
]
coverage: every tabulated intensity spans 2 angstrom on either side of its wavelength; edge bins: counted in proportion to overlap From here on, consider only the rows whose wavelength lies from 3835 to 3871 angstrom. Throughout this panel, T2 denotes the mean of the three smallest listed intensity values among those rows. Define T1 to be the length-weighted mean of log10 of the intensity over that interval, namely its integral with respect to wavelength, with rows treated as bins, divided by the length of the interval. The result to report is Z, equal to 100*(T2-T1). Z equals 1073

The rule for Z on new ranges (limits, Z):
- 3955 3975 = 1034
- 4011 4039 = 1111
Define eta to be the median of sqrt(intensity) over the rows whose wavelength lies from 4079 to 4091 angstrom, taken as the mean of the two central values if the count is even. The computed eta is 3.66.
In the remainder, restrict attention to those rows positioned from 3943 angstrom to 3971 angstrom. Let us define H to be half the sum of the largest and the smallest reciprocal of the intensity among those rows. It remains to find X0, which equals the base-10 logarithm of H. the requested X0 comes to -1.086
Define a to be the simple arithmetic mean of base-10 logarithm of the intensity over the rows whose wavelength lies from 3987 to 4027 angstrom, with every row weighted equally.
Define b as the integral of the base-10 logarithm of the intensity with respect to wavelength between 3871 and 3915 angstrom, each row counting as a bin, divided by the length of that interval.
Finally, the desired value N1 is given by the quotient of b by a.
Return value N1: 0.99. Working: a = 1.094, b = 1.089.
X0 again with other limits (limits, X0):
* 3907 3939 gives -1.061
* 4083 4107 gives -1.127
